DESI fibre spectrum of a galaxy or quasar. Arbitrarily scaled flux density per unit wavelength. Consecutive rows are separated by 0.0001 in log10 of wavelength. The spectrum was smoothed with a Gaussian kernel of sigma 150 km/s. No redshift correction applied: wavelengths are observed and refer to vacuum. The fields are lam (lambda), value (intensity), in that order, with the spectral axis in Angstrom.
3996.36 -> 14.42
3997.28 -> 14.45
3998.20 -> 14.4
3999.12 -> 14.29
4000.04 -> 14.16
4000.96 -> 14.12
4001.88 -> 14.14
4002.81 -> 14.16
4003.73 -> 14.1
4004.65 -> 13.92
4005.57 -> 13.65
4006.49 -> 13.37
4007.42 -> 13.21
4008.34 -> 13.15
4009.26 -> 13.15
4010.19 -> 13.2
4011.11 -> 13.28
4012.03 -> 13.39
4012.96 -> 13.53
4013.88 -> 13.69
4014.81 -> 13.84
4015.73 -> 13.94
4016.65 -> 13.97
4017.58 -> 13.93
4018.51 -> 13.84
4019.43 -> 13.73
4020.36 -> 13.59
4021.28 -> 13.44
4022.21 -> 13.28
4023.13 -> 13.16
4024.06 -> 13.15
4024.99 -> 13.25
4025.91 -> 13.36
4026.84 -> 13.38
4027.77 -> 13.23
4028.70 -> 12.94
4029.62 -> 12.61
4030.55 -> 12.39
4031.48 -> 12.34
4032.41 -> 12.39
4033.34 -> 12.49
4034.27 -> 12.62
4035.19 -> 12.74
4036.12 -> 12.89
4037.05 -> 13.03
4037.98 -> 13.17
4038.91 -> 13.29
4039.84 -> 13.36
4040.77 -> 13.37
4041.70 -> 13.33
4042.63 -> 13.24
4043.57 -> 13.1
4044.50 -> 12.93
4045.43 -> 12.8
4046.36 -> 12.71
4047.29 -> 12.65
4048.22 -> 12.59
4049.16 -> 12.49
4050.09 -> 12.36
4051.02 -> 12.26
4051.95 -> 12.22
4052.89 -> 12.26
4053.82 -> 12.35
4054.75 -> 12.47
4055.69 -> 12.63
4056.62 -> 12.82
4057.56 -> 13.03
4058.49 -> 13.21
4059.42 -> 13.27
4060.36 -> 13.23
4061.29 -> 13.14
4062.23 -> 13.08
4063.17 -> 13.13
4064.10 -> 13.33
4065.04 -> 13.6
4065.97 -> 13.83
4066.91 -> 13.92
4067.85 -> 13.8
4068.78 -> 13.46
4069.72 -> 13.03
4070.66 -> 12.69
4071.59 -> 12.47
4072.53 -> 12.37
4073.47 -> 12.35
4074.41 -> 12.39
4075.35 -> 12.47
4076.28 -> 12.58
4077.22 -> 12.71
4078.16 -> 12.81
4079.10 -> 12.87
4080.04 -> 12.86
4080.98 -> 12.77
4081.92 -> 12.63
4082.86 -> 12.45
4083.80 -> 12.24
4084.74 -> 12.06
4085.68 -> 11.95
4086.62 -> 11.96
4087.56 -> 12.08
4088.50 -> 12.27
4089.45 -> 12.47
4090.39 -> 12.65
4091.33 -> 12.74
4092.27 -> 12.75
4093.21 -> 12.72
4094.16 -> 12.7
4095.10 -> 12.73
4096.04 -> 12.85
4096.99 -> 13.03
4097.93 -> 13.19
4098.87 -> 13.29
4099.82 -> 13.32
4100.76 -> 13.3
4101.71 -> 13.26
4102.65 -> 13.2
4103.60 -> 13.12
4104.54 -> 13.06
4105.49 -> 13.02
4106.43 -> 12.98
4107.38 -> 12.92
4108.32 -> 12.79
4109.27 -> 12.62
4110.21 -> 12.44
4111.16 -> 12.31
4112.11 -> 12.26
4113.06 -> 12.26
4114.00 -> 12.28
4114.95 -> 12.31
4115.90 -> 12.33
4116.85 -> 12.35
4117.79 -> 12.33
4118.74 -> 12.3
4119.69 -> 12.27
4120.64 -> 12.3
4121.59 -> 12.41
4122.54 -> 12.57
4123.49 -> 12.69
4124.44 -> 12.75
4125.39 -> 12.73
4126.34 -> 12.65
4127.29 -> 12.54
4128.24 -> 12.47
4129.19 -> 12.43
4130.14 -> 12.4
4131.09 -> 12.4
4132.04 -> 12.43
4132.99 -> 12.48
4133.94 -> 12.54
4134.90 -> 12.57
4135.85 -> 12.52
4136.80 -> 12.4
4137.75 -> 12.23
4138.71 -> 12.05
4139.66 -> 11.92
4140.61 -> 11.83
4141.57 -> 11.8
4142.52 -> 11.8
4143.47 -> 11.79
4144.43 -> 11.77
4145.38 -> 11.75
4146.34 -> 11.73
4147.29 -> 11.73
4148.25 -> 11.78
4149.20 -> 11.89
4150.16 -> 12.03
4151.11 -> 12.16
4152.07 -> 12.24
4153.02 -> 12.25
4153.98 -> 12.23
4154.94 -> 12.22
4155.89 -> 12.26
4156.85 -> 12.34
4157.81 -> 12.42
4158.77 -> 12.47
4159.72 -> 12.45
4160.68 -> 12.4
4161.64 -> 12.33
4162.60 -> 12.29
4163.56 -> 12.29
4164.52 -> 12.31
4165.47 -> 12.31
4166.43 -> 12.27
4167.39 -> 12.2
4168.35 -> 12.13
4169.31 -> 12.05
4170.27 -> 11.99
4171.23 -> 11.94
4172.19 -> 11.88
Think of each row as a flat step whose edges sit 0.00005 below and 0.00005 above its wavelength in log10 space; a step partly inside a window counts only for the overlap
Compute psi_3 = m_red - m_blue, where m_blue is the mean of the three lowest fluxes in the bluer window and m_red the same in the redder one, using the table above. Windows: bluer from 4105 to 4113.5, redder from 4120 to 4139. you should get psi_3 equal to -0.1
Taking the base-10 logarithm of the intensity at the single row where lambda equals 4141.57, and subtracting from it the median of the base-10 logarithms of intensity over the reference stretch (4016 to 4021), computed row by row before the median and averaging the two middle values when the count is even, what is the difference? -0.07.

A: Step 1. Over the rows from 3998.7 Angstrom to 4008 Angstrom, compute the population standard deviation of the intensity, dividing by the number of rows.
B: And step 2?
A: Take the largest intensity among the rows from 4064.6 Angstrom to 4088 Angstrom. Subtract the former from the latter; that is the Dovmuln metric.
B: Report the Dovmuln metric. 13.6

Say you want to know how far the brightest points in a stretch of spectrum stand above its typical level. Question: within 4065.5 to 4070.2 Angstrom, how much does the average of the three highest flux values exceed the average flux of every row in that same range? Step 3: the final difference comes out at 0.24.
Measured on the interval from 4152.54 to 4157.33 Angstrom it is 0.02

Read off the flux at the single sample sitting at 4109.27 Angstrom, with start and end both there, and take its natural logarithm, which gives 2.54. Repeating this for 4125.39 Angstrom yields 2.54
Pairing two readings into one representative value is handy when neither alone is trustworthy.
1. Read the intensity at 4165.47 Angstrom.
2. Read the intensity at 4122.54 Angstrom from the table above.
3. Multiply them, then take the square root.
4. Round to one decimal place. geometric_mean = 12.4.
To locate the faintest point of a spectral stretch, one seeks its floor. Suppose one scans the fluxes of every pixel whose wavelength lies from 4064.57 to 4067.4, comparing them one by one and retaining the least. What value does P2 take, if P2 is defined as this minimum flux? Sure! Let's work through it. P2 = 13.6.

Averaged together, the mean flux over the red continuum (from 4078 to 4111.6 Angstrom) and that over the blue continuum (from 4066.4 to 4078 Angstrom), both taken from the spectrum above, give 12.79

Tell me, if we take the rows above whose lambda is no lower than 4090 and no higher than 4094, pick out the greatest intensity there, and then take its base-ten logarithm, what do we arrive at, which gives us 1.106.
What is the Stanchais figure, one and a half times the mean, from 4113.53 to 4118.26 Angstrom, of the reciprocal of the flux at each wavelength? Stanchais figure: 0.122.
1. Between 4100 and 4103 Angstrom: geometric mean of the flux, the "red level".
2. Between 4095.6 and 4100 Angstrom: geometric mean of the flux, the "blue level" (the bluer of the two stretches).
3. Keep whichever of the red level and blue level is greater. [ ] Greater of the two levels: 13.3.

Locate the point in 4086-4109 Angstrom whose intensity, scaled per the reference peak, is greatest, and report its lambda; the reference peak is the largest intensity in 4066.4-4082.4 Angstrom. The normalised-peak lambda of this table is 4099.82 Angstrom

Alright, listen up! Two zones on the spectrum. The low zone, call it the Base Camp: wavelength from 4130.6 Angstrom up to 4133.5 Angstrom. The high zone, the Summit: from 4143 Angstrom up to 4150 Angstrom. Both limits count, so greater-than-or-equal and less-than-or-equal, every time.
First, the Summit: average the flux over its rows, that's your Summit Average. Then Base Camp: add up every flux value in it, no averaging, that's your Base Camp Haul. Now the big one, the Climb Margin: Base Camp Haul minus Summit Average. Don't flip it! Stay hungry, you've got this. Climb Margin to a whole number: 26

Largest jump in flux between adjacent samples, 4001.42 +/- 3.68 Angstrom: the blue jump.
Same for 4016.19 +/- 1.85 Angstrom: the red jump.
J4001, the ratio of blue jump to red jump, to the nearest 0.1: 1.8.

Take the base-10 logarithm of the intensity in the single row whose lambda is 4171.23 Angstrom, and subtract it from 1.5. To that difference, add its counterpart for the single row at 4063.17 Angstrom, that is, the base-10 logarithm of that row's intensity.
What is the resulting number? 1.54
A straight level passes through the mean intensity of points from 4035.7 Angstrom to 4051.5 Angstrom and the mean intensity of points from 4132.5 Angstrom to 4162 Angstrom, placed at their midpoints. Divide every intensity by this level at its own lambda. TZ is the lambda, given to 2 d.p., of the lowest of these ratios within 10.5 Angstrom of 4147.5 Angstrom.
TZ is 4146.34 Angstrom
